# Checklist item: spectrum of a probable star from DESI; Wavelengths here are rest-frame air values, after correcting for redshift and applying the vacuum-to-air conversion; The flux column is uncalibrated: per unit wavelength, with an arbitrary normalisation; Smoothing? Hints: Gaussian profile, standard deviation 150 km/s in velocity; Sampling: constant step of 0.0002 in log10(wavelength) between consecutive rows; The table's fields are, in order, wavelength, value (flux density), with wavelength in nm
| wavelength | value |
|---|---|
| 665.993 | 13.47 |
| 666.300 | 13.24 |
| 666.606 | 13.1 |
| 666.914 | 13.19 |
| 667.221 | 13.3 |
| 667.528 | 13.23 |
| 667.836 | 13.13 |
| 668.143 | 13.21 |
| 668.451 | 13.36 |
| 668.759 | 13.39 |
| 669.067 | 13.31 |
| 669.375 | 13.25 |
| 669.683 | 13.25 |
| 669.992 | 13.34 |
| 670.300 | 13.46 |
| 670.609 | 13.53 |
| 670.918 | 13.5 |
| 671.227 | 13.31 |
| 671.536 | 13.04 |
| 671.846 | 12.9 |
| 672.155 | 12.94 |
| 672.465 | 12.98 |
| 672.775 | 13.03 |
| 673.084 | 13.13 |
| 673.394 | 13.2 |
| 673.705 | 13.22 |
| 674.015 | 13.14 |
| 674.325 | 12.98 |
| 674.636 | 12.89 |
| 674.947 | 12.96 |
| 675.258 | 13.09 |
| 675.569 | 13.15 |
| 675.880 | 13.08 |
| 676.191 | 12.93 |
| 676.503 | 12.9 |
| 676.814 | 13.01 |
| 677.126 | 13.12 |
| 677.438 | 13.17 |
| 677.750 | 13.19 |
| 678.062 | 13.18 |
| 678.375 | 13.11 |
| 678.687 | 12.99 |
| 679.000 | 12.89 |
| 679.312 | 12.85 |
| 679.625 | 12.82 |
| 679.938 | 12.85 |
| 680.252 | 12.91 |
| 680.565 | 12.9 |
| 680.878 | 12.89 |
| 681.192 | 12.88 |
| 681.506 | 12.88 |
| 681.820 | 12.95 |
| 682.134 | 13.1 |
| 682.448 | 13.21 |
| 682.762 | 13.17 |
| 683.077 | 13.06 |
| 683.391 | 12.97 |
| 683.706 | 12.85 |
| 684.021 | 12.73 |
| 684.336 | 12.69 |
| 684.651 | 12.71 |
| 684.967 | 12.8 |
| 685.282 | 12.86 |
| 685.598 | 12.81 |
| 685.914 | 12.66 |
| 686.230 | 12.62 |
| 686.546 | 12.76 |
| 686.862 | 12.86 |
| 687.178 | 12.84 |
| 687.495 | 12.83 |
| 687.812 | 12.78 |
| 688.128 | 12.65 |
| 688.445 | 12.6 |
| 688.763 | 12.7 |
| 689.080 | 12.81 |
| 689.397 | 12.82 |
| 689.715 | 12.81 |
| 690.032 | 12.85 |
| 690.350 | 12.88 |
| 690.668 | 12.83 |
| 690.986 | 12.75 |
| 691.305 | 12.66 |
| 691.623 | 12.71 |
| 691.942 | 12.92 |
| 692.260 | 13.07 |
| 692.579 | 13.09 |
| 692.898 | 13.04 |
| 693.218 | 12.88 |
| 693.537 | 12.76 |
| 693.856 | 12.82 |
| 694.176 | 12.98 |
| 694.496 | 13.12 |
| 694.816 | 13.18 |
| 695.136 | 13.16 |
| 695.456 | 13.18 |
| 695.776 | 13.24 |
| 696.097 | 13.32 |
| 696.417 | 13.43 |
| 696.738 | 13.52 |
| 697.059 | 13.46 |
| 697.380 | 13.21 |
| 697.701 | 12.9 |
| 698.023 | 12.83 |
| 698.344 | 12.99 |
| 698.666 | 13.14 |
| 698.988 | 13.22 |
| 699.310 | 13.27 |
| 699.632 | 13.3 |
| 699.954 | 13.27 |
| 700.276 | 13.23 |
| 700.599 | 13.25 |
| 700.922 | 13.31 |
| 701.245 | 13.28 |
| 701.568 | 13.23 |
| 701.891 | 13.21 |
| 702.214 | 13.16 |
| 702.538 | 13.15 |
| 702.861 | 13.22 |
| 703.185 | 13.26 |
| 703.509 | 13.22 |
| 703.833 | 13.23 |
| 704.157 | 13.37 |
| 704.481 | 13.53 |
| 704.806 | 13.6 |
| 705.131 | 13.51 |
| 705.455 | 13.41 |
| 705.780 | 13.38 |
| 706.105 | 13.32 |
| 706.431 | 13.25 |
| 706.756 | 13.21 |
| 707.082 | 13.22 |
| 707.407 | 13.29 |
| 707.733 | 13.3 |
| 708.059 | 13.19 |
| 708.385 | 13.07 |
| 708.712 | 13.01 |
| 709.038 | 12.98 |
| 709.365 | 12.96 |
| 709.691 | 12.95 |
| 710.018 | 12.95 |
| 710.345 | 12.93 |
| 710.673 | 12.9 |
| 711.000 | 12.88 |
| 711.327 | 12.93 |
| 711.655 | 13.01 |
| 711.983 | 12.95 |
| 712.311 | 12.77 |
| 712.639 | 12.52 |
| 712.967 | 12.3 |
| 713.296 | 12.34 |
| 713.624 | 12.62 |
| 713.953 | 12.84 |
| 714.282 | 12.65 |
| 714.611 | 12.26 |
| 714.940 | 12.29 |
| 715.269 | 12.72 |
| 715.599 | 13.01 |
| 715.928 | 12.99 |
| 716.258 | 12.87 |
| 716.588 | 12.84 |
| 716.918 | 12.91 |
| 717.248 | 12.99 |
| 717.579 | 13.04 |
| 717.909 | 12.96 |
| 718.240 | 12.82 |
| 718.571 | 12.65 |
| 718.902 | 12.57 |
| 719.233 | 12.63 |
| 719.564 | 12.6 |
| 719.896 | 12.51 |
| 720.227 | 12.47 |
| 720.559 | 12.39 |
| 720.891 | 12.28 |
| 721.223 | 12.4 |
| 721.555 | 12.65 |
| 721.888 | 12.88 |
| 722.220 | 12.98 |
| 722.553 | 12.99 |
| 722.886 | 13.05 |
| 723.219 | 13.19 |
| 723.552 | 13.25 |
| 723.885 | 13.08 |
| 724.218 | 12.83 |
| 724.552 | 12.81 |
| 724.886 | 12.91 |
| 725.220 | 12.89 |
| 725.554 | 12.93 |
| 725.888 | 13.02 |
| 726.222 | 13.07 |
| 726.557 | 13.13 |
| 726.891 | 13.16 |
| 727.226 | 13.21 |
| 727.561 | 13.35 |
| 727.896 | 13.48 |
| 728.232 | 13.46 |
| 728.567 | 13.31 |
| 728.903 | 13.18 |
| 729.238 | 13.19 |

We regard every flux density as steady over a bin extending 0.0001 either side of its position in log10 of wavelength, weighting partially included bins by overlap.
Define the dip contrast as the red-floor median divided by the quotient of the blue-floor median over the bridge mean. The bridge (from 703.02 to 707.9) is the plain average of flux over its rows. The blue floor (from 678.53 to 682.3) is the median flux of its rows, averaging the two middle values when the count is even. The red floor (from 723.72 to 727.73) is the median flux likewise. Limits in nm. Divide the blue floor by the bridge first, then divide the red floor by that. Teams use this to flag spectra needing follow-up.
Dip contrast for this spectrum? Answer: 13.5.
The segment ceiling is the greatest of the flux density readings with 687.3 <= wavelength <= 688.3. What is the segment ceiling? 12.83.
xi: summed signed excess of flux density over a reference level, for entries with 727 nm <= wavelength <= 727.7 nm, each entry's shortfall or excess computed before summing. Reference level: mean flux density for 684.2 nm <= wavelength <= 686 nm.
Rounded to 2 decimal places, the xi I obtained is 1.05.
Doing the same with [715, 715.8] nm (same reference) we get 0.22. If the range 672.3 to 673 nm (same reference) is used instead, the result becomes 0.50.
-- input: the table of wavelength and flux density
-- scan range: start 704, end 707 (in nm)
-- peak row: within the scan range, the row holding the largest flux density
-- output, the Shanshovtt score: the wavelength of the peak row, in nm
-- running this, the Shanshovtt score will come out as 704.806 nm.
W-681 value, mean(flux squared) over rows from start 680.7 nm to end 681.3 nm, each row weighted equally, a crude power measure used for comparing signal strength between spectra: 166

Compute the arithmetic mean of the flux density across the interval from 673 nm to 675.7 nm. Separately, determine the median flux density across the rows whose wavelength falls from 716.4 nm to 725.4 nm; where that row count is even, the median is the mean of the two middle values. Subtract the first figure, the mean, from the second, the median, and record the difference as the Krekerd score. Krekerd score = -0.2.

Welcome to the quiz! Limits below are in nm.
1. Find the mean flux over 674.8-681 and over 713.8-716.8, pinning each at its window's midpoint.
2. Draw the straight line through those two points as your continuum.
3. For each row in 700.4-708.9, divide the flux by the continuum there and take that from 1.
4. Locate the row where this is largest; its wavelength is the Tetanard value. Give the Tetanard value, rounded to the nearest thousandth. 708.712 nm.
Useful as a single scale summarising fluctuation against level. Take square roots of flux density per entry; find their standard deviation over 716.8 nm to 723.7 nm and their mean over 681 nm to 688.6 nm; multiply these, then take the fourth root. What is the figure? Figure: 0.61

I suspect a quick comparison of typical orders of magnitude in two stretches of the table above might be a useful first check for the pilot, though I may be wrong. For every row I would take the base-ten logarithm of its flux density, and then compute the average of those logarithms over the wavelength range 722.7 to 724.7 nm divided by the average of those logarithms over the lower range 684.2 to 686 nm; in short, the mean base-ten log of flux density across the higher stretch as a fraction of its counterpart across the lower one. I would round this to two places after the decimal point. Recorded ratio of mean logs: 1.01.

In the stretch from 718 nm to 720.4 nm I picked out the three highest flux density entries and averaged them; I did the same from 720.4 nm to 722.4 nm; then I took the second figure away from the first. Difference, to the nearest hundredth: -0.14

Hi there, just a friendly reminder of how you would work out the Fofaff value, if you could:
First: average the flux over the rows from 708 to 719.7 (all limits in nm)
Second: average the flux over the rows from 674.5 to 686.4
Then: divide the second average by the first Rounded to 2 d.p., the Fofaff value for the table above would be 1.01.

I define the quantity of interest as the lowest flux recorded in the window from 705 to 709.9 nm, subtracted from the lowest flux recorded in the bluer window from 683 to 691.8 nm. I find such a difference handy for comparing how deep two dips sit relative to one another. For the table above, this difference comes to -0.35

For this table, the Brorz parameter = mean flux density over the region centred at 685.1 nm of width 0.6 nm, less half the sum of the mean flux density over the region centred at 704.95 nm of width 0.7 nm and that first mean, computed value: -0.36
